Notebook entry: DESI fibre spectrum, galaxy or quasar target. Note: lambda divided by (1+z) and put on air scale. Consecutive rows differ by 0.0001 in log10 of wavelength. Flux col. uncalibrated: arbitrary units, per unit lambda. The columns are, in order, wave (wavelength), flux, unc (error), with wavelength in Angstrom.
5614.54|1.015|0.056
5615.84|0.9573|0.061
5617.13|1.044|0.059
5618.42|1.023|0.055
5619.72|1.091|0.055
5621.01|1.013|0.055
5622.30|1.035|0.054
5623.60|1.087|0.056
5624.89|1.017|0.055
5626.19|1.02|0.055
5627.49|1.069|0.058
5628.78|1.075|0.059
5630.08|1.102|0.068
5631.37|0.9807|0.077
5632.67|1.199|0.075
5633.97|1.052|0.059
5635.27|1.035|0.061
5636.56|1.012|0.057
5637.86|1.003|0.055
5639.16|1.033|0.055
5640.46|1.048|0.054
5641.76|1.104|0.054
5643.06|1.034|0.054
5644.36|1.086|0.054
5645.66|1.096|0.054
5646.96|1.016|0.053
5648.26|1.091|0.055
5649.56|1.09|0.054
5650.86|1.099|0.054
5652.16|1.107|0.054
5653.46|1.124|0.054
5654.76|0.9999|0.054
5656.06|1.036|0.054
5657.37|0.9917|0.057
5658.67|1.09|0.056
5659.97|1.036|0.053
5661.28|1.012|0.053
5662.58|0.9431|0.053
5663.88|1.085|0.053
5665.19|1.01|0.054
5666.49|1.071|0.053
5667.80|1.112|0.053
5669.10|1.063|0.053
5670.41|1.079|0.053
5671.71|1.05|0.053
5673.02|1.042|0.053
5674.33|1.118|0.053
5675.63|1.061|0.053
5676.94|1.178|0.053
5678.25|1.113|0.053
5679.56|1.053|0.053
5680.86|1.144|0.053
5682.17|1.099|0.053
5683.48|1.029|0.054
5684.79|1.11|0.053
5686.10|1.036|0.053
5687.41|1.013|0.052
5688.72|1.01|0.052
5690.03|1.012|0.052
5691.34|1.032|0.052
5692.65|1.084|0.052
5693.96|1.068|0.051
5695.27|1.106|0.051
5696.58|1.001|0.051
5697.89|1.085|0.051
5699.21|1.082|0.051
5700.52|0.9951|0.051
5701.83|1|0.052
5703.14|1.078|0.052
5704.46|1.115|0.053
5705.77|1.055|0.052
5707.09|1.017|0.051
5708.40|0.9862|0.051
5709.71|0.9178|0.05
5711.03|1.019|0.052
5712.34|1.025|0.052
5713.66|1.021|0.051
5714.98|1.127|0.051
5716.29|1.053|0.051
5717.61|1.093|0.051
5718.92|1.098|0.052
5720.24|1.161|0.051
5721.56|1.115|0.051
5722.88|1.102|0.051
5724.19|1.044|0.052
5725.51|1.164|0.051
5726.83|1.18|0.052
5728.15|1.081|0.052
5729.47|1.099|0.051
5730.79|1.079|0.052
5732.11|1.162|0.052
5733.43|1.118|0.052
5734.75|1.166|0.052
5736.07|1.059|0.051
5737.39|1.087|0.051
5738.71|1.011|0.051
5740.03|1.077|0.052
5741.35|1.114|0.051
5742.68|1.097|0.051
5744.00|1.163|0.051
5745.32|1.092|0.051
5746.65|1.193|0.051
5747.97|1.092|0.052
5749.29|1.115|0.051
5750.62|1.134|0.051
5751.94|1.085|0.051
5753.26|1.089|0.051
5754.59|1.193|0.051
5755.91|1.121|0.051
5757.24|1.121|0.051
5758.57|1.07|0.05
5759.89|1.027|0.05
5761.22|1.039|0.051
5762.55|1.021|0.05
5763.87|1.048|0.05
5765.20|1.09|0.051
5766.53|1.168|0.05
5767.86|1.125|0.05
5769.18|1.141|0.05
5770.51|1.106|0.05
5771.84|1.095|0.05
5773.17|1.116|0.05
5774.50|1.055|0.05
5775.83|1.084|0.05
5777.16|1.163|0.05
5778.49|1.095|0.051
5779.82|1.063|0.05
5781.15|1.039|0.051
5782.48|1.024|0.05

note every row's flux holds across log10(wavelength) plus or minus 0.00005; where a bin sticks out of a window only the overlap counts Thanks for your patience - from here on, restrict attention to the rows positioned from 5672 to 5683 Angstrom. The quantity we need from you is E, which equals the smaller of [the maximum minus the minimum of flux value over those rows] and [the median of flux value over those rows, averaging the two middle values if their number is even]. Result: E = 0.14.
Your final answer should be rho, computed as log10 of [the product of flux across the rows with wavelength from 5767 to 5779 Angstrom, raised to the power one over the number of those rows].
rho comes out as 0.045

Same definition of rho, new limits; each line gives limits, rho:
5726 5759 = 0.046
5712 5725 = 0.035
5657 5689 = 0.026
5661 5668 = 0.016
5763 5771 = 0.046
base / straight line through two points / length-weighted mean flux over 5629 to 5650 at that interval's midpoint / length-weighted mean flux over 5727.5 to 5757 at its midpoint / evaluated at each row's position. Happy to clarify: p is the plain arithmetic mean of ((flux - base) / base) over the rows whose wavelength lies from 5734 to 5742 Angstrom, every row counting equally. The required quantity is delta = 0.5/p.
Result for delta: -24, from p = -0.021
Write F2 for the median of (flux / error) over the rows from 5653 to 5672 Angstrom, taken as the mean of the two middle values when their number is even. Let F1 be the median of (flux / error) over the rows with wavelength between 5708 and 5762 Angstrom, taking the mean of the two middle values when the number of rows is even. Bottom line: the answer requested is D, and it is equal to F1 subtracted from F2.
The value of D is -1.9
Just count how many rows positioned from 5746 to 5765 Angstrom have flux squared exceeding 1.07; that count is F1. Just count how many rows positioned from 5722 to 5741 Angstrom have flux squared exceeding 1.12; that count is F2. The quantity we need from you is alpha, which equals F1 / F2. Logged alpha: 1.0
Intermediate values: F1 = 12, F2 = 12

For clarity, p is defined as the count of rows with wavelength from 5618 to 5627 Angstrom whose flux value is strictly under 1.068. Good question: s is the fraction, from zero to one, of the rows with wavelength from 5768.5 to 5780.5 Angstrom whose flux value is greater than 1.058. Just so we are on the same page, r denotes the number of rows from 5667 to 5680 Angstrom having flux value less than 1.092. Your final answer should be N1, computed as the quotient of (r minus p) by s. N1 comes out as 1.1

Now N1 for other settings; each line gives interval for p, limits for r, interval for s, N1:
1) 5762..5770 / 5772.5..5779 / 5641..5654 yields 0.0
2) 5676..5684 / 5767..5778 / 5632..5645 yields 0.0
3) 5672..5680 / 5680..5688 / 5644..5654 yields 0.0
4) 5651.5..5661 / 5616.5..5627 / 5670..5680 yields 6.4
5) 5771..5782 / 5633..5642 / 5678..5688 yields 6.0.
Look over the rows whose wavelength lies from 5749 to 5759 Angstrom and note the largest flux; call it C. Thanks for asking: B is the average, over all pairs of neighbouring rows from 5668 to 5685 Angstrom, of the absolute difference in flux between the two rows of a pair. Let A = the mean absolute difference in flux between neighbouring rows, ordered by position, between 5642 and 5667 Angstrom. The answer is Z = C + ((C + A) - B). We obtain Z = 2.38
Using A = 0.054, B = 0.060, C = 1.193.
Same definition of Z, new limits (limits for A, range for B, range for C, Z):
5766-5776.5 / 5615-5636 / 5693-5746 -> 2.33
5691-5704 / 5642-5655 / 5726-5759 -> 2.40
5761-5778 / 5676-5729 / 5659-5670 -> 2.21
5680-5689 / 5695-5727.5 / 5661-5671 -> 2.22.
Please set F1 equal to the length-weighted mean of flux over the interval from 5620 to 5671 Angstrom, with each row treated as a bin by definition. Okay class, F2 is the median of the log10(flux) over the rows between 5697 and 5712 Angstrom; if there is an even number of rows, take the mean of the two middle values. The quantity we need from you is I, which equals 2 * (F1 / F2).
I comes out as 258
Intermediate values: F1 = 1.06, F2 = 0.0082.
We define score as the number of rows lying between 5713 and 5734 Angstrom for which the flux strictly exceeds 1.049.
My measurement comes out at 14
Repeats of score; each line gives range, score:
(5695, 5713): 6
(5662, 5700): 19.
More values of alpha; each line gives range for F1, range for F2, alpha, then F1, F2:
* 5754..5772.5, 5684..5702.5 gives 2.0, 12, 6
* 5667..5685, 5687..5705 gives 1.9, 13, 7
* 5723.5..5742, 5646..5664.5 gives 1.9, 13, 7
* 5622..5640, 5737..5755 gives 0.6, 8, 13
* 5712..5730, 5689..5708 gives 1.7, 12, 7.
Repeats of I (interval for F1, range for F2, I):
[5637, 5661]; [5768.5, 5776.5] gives 51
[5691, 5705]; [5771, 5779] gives 54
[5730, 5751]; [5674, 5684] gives 51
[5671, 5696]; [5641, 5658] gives 57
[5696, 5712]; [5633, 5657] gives 97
